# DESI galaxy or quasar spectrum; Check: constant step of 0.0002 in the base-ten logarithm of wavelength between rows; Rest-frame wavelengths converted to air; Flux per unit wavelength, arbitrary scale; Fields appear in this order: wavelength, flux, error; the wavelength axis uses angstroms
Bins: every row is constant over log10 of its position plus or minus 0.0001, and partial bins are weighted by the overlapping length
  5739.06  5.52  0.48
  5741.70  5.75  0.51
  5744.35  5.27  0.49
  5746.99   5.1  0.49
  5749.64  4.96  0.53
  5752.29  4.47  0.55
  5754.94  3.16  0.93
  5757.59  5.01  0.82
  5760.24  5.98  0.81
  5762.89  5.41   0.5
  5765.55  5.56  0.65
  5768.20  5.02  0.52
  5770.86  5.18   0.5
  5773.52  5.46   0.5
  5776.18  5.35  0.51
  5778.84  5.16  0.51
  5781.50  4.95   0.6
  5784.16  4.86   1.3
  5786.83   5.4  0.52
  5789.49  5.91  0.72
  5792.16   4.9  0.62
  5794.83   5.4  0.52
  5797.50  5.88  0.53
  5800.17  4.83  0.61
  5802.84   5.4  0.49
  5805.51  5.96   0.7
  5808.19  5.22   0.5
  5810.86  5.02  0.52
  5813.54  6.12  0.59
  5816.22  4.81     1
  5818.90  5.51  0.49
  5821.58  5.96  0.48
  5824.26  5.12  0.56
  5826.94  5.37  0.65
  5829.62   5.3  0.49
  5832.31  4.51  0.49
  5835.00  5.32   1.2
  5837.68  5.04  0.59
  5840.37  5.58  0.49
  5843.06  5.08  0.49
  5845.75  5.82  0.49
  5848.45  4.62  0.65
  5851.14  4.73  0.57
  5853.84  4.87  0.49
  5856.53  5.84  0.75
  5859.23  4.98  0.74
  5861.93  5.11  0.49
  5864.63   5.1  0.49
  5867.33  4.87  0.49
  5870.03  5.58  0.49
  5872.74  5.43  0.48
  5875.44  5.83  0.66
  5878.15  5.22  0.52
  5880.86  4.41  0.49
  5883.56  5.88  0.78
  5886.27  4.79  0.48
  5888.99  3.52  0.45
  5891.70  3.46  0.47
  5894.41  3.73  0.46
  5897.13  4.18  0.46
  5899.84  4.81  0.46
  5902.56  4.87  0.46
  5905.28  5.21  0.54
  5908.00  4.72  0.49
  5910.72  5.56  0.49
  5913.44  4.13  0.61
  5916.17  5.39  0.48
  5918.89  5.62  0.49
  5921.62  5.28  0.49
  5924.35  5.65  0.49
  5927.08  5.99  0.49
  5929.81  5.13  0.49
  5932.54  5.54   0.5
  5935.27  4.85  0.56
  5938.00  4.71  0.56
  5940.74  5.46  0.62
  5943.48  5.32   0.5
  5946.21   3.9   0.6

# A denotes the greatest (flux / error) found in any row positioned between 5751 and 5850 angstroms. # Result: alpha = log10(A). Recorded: 1.09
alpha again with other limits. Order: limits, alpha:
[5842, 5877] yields 1.07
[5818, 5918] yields 1.09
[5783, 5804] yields 1.05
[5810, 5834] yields 1.09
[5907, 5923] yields 1.06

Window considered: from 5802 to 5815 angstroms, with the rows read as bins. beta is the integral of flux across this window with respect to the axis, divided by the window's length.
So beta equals 5.5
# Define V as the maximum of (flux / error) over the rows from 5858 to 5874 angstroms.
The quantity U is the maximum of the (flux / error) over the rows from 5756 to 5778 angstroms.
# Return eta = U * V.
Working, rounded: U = 10.9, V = 11.4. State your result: 124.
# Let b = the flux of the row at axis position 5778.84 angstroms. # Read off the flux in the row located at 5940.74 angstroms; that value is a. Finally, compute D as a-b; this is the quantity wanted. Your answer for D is 0.3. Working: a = 5.46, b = 5.16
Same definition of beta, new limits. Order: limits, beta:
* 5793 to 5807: 5.5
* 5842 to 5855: 5.0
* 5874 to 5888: 5.2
